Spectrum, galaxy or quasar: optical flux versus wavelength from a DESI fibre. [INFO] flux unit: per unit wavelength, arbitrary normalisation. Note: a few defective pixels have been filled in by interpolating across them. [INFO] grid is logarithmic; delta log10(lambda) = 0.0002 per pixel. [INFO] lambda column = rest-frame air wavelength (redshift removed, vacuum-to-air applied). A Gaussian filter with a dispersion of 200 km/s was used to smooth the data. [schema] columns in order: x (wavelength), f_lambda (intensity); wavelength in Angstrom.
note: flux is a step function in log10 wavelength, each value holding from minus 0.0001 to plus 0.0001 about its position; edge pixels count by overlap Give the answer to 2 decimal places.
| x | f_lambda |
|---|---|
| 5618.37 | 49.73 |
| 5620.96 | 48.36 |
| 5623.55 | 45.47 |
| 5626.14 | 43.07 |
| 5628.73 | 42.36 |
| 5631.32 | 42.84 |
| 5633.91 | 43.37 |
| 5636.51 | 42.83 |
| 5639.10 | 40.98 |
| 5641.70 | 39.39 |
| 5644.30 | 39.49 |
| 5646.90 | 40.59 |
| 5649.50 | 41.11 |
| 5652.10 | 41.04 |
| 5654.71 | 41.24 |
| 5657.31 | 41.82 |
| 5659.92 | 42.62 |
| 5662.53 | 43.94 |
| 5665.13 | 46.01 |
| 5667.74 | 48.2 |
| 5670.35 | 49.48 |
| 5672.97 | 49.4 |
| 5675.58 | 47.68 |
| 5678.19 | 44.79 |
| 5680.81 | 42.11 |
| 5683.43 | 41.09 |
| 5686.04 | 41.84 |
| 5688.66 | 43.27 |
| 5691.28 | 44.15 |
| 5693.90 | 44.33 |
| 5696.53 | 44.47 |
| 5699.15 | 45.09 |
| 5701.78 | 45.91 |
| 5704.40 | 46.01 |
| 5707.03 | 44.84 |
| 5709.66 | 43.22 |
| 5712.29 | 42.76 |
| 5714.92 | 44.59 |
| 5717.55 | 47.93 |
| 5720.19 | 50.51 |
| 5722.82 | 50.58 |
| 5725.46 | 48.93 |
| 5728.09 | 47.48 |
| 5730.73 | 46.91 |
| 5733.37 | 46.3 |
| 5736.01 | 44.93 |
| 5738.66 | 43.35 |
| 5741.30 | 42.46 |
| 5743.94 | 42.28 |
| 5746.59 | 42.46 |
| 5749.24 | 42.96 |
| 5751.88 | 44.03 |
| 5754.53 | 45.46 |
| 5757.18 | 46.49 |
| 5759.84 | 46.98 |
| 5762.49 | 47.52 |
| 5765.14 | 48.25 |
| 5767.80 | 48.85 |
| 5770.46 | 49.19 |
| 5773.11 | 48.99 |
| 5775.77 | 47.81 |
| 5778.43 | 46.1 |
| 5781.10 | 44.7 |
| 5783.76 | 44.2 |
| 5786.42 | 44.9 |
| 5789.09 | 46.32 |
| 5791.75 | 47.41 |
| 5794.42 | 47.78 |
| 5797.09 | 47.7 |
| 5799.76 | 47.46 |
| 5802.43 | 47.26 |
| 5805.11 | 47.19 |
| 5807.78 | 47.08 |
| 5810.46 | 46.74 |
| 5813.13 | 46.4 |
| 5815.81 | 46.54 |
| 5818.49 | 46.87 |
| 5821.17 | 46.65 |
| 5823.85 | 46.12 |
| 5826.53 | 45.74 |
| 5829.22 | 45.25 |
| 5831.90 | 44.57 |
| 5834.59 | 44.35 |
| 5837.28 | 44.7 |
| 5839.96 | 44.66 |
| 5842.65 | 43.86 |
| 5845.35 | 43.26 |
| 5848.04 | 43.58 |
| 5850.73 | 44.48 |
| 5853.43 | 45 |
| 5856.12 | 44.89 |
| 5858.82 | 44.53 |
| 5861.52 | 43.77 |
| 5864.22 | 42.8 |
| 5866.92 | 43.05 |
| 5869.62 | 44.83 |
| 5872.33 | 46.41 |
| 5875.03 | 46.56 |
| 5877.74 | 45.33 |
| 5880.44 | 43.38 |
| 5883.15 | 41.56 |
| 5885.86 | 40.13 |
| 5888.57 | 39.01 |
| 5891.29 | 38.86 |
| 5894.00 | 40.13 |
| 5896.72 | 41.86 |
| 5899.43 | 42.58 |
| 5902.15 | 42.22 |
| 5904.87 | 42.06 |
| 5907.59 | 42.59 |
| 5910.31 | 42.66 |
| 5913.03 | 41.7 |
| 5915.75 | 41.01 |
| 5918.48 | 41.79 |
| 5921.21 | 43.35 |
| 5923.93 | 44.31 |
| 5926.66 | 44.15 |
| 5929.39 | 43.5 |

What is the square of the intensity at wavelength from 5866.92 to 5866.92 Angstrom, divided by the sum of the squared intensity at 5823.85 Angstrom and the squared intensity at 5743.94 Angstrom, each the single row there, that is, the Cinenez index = 0.47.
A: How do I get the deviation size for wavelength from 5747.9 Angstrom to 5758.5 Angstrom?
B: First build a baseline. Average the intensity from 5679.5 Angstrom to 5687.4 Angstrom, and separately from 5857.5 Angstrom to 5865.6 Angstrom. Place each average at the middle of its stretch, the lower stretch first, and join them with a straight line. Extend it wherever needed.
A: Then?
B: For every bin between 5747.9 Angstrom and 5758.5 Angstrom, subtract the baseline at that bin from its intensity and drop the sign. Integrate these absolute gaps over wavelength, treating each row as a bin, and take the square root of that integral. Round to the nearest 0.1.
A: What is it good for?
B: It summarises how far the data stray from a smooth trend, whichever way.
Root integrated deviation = 4.9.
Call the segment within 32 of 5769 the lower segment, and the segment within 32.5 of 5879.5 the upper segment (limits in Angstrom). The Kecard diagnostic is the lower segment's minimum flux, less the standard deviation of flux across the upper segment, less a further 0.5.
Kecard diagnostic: 39.7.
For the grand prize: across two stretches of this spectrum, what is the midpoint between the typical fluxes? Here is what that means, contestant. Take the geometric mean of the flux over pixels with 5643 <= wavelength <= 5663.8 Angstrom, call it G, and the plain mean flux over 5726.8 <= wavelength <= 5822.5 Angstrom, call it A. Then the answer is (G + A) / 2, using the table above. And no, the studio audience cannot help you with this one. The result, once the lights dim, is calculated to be 43.8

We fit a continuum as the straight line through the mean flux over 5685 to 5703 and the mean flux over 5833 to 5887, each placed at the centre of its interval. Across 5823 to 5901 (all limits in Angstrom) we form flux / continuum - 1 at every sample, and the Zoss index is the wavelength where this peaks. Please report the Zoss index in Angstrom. 5875.03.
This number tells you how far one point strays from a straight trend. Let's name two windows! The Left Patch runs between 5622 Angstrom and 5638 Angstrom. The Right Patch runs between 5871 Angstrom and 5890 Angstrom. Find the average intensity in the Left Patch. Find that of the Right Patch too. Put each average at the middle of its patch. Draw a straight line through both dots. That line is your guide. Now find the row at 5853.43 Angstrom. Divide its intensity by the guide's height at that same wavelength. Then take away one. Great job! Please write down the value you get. 0.04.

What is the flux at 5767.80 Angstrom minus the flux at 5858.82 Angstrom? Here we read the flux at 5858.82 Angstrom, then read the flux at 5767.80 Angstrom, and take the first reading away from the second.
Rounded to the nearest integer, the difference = 4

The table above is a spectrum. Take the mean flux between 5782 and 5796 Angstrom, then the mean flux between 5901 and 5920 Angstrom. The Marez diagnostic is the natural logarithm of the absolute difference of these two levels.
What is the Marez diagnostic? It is 1.4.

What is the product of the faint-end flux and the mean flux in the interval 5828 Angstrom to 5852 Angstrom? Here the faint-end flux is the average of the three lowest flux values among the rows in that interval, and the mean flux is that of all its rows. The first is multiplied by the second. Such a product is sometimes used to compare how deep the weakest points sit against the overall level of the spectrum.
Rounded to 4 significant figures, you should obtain 1930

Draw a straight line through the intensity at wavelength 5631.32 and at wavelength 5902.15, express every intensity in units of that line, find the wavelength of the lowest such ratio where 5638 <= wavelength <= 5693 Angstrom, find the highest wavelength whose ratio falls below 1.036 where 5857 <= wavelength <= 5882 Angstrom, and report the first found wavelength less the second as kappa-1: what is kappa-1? -238.7 Angstrom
